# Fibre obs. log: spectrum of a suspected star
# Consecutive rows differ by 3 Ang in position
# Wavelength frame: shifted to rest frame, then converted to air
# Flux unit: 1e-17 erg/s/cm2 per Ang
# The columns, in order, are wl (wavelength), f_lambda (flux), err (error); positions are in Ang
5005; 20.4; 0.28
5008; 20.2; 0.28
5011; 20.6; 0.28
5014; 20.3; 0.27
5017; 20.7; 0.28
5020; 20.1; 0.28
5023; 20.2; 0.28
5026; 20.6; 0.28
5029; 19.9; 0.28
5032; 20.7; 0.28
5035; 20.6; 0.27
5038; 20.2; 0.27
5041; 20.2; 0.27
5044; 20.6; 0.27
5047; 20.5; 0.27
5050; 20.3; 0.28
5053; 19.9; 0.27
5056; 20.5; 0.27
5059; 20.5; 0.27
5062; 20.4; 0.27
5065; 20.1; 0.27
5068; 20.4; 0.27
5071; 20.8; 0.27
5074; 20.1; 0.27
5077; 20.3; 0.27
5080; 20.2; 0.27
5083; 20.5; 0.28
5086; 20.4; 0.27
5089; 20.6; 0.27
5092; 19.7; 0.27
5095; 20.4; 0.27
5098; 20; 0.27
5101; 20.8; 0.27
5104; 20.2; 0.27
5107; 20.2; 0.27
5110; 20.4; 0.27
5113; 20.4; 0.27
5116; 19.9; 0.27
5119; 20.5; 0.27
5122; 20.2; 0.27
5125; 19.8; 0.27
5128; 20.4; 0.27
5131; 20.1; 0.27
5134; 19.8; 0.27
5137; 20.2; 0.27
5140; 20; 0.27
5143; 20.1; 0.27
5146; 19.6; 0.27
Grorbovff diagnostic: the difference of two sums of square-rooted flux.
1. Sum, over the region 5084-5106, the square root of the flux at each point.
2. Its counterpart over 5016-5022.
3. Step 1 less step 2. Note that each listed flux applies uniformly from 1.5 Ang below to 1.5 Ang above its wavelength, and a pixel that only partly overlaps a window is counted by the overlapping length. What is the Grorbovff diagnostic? 23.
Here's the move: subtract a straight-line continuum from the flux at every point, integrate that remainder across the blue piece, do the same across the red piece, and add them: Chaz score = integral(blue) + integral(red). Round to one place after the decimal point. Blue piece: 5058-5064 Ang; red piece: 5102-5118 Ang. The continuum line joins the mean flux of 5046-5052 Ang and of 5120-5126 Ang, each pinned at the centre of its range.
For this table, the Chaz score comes 2.9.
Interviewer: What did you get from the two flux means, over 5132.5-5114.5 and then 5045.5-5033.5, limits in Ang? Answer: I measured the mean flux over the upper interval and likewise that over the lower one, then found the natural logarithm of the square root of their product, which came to 3.01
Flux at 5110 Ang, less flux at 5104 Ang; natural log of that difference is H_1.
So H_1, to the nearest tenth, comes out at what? -1.6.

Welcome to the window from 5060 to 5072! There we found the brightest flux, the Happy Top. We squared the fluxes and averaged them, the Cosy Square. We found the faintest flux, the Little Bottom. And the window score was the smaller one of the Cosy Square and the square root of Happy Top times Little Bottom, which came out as 20.4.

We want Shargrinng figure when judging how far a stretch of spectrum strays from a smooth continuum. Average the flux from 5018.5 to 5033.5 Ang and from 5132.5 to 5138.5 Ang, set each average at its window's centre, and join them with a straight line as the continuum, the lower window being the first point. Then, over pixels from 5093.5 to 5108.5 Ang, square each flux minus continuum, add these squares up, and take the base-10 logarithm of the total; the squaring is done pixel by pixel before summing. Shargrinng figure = -0.21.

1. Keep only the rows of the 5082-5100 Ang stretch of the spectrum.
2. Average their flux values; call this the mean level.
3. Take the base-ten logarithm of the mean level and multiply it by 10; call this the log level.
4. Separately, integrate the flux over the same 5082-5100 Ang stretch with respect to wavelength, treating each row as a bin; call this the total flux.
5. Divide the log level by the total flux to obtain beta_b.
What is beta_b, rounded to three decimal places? 0.036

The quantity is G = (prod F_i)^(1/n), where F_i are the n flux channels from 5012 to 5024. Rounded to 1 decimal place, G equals 20.3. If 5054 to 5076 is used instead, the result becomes 20.4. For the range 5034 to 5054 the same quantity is 20.3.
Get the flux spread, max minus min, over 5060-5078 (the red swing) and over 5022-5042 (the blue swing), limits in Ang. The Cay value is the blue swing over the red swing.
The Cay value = 1.1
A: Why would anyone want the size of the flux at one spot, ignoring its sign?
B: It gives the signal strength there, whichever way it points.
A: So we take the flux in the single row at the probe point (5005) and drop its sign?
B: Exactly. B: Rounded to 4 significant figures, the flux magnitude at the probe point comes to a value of 20.40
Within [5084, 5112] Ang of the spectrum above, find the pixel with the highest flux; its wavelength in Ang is 5101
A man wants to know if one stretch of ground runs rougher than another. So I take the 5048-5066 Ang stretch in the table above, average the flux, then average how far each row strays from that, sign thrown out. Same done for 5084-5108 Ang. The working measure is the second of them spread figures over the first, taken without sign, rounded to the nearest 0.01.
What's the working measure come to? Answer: 1.39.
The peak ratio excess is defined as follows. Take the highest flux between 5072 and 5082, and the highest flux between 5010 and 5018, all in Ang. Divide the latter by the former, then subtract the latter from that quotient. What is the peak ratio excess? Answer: -19.7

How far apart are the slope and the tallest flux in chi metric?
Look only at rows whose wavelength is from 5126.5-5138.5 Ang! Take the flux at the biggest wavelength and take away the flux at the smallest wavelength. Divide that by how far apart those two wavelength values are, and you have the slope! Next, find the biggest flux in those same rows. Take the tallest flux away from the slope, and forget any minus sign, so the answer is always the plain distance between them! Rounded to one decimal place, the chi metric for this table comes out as 20.4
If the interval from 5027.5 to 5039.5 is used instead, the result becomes 20.7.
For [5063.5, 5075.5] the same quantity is 20.8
